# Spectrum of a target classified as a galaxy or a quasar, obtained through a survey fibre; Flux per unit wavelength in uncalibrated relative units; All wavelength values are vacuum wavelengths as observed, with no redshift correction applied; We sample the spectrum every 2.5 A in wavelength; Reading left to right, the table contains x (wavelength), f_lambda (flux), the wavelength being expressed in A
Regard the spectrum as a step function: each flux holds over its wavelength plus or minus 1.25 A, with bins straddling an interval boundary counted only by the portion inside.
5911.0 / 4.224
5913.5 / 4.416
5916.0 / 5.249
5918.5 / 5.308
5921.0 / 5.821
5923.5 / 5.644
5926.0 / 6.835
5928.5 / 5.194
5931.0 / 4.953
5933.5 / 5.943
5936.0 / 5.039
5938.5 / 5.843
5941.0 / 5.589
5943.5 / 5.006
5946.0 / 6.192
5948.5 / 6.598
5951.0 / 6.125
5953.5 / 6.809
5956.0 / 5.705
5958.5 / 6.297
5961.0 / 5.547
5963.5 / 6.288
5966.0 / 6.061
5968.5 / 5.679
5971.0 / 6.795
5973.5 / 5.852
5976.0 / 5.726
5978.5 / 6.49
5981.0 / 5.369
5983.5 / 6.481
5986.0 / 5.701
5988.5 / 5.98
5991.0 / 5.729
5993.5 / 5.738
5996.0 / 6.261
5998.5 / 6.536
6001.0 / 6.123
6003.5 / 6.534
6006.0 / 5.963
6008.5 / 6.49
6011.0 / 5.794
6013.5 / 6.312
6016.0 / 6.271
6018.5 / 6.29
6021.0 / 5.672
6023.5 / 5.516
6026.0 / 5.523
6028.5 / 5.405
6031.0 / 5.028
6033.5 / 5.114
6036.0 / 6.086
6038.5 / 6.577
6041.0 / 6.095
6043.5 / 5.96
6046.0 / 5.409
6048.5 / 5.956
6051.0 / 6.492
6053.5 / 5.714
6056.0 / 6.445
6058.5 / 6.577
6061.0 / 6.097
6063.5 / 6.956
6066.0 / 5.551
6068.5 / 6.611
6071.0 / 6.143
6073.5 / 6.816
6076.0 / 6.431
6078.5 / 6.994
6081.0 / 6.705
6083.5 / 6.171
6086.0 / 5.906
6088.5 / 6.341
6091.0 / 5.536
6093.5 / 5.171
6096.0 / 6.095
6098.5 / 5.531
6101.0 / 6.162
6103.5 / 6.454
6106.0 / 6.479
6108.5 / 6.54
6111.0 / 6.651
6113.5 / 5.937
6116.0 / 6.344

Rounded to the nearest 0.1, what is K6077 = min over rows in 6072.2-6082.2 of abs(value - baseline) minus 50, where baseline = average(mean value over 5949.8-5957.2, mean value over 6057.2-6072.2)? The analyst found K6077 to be -49.8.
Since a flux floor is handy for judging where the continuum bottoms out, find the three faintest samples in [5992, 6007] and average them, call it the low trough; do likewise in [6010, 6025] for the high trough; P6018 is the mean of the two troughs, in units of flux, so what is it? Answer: 5.80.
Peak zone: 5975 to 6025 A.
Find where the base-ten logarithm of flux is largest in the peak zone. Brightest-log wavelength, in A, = 5998.5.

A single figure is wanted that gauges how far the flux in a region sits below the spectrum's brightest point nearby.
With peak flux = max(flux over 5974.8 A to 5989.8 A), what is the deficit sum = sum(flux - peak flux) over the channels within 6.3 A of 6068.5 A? -0.37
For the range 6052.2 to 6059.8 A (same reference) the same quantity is -0.73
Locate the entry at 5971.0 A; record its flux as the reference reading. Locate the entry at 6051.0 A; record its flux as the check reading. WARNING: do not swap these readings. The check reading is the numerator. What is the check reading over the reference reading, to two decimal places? 0.96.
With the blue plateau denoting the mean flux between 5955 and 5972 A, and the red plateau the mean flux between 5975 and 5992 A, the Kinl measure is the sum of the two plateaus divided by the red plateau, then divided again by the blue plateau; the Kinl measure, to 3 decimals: 0.334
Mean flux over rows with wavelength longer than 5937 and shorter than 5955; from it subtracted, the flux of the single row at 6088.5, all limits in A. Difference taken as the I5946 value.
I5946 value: -0.3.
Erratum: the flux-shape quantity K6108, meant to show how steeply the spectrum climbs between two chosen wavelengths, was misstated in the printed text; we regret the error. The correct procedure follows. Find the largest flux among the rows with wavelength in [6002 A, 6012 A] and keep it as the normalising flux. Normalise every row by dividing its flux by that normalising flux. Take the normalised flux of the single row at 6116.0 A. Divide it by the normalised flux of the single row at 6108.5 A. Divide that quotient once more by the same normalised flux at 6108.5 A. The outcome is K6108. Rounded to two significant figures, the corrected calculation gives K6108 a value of 0.97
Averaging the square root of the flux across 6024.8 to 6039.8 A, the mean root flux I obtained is 2.37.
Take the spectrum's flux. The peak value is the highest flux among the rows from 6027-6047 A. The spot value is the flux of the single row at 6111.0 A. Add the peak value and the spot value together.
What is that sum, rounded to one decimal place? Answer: 13.2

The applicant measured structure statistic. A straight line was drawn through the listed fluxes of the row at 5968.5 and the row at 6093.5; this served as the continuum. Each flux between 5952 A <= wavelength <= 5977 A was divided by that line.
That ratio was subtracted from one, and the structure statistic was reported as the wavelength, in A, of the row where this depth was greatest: 5961.0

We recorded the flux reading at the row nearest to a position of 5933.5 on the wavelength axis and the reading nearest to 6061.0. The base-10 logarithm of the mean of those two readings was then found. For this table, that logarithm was 0.780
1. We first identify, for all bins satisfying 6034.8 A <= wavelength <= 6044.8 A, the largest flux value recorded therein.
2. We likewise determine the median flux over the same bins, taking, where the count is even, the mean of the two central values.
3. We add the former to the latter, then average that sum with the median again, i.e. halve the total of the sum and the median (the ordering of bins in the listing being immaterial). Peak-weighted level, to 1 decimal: 9.4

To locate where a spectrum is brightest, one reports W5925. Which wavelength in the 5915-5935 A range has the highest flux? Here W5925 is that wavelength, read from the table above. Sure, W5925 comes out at 5926.0 A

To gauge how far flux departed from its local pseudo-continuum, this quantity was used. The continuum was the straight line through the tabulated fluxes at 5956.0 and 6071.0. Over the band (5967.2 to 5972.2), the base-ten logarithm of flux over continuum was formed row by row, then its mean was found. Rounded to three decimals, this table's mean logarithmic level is 0.033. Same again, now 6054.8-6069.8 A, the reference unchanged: 0.017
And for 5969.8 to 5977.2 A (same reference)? 0.024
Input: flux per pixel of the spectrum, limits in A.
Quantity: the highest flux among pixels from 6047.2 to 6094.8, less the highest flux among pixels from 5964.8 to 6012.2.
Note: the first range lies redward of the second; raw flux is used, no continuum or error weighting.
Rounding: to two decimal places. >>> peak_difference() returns 0.20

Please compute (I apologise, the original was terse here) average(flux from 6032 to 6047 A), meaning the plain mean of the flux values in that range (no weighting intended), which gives 5.87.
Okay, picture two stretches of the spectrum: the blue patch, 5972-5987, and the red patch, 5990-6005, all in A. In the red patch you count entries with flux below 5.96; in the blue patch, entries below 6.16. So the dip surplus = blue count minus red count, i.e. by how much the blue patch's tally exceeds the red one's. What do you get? 2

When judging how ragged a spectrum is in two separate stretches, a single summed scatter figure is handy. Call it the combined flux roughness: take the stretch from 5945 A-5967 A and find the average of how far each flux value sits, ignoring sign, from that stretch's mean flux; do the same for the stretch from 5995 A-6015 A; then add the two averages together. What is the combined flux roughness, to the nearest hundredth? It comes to 0.50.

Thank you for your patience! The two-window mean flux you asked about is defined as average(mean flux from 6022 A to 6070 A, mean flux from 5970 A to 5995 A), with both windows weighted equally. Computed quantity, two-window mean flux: 5.97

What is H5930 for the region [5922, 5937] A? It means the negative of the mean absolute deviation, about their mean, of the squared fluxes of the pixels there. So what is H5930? -6.2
